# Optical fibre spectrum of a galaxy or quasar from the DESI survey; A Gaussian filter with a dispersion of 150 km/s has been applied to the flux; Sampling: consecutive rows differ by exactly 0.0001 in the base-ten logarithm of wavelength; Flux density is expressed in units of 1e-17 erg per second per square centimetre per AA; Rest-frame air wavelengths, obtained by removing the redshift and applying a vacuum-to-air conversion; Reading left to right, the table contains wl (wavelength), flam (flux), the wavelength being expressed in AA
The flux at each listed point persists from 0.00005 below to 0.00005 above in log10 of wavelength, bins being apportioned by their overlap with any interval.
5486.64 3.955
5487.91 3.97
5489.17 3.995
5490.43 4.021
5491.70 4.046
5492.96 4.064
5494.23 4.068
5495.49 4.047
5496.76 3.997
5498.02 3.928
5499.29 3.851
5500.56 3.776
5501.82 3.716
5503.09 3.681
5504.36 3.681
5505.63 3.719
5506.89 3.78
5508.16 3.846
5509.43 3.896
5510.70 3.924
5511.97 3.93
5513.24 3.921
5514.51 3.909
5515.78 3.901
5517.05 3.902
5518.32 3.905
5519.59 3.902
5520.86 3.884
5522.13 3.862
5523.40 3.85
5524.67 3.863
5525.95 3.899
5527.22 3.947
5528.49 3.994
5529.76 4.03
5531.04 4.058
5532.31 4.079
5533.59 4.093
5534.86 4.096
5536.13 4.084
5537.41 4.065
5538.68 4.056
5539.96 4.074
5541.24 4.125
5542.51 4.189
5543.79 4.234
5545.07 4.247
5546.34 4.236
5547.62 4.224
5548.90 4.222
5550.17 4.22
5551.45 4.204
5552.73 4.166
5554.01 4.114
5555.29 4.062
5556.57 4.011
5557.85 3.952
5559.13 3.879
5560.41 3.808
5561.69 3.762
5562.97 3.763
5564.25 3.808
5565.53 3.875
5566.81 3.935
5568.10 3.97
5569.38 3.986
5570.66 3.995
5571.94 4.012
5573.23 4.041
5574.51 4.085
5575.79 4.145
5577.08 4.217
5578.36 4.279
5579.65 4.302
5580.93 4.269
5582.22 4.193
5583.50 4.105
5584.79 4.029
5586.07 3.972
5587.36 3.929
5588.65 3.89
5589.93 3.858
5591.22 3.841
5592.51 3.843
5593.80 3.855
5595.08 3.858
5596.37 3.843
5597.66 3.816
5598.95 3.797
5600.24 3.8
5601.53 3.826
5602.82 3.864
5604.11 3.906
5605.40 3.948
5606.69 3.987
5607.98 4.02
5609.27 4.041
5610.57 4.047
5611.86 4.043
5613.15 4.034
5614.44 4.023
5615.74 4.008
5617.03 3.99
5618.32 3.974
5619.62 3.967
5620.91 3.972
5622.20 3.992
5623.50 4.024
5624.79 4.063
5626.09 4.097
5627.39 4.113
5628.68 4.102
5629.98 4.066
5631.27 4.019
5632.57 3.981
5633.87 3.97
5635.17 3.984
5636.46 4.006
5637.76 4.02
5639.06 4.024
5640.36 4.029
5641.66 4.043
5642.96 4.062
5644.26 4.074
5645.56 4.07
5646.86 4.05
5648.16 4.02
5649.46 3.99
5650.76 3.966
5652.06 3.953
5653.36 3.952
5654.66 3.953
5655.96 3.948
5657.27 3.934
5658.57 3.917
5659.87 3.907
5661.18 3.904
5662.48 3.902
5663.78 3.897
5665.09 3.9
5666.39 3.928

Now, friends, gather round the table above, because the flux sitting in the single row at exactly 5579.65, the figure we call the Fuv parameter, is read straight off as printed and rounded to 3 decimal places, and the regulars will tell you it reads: 4.302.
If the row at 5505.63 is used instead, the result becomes 3.719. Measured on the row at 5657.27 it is 3.934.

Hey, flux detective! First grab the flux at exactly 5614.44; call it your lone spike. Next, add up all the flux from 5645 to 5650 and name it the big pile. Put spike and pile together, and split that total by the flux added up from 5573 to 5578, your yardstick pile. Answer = 1.222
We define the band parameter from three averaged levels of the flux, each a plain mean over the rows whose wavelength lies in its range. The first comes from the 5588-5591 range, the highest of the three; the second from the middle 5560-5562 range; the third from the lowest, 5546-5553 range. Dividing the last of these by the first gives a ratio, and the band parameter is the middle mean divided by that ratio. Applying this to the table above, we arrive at 3.48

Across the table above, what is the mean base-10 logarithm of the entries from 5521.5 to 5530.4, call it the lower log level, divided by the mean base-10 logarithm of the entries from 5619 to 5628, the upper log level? 0.98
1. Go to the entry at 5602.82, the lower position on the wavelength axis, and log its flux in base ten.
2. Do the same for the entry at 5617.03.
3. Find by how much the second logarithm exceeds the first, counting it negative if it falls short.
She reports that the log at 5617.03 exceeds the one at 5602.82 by 0.014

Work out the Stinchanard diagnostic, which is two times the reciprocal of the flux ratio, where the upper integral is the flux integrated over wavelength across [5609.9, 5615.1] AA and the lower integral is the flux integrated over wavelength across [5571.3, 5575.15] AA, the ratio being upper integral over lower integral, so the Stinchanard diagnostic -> 1.49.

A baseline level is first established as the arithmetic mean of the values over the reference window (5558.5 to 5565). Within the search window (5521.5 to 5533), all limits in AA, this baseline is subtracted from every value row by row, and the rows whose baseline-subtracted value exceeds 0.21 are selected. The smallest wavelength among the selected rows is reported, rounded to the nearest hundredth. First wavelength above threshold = 5529.76 AA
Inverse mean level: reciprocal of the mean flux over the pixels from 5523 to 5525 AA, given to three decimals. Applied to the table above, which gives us 0.259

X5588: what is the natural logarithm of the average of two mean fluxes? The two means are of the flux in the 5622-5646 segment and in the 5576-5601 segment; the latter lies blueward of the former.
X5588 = 1.39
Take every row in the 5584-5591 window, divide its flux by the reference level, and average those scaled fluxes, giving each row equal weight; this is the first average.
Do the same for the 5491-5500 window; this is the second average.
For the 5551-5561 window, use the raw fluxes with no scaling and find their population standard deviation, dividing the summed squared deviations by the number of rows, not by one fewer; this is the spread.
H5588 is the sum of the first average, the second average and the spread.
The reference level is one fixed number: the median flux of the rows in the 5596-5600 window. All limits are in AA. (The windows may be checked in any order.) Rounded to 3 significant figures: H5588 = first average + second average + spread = 2.21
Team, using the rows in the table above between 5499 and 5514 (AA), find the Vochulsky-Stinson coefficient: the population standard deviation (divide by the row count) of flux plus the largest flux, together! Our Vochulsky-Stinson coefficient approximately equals 4.02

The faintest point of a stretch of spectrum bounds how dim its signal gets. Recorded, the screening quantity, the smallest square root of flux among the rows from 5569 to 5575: 2.00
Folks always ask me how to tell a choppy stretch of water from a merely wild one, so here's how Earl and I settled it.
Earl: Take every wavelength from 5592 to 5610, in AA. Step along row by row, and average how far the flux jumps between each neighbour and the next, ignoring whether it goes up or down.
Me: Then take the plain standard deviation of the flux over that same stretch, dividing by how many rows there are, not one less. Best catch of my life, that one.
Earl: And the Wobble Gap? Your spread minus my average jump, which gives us 0.054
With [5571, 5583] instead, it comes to 0.051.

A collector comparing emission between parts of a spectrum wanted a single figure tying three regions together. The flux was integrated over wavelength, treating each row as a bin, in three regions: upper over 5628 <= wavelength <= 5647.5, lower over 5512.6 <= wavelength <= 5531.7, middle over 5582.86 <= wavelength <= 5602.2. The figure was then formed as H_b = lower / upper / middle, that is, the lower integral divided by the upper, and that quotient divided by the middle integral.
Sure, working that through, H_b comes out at 0.0127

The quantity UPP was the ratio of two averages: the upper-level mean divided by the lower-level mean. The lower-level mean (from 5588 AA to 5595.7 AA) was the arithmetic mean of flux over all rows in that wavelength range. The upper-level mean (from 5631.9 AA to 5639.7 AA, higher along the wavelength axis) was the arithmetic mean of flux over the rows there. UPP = 1.04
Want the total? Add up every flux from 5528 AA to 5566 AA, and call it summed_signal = 122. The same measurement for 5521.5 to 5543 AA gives 68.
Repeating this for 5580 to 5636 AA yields 171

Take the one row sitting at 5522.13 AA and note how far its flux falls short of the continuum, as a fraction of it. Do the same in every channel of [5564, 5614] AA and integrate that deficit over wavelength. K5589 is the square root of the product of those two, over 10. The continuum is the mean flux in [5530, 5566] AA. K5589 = 0.022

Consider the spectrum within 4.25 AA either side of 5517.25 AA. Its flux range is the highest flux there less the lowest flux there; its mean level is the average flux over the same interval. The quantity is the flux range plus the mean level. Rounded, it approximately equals 3.94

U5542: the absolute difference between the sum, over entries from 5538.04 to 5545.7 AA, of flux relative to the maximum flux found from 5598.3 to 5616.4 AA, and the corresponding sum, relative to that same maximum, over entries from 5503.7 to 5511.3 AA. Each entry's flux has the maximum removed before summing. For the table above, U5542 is 2.1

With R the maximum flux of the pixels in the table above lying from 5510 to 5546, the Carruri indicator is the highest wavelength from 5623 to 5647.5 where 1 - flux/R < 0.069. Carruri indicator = 5646.86 AA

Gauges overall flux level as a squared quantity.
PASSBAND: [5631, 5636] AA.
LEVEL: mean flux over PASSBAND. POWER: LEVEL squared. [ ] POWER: 15.9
